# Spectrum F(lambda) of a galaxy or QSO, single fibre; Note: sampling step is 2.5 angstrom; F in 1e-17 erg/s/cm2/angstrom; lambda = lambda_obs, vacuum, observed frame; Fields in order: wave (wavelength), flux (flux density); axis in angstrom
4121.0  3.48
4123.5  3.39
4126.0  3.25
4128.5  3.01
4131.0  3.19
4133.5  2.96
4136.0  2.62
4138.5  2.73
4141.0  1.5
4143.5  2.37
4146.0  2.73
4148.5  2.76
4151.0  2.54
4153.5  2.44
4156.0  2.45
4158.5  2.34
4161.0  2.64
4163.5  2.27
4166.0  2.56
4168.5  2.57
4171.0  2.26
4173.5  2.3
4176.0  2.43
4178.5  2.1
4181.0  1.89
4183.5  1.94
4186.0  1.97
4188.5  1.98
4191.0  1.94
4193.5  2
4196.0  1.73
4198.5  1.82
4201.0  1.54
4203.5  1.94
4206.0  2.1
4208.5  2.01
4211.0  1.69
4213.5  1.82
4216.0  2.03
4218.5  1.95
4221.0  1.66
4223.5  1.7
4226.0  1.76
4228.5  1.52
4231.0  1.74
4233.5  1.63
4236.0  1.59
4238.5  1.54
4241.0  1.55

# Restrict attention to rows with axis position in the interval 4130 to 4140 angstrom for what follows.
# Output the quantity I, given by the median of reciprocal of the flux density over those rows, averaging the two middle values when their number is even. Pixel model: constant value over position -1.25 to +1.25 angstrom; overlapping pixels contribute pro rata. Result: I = 0.35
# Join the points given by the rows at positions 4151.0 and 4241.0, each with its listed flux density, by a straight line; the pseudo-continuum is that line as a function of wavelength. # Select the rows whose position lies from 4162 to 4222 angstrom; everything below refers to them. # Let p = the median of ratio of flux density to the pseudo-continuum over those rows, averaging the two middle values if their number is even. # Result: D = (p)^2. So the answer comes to 0.91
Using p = 0.95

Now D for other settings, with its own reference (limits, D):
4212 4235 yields 1.00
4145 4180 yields 1.00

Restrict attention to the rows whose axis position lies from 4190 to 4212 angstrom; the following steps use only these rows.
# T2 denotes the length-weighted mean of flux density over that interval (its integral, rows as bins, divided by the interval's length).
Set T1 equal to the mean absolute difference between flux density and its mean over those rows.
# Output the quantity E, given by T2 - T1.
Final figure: 1.7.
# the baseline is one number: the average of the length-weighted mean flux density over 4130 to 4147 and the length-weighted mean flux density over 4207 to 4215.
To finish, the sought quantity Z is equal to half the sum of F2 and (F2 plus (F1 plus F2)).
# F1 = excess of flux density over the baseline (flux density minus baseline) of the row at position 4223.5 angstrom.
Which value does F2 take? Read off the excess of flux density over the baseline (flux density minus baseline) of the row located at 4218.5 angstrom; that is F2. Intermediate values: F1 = -0.5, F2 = -0.3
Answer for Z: -0.7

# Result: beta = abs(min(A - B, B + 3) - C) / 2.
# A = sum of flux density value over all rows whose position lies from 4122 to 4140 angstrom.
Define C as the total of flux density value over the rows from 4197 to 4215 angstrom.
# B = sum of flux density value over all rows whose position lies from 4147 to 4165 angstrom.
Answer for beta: 5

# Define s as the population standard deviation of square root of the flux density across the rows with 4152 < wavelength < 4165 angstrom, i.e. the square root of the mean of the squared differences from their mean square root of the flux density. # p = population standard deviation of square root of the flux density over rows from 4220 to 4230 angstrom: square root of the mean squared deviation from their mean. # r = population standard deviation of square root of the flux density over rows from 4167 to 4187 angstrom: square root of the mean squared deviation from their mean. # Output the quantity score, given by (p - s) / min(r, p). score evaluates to -0.2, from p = 0.035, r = 0.08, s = 0.040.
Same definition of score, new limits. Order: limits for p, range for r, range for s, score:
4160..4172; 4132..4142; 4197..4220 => -0.2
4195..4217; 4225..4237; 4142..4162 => 0.5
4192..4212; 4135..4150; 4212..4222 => 0.2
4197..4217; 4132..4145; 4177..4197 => 0.5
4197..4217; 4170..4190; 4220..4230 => 0.5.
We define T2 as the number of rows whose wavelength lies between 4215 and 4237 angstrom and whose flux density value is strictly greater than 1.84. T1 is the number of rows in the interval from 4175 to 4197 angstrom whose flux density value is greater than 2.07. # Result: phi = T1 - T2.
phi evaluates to 0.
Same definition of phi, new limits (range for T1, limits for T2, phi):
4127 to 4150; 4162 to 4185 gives -1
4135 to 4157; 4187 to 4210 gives 2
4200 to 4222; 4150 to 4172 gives -8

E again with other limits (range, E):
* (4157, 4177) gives 2.3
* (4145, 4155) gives 2.5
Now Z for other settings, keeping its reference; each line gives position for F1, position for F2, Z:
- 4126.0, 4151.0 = 1.0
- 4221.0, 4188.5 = -0.6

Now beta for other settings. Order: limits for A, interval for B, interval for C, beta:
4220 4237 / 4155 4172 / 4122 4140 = 13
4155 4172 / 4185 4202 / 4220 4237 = 4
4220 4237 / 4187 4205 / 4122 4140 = 11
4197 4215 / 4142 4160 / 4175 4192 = 9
